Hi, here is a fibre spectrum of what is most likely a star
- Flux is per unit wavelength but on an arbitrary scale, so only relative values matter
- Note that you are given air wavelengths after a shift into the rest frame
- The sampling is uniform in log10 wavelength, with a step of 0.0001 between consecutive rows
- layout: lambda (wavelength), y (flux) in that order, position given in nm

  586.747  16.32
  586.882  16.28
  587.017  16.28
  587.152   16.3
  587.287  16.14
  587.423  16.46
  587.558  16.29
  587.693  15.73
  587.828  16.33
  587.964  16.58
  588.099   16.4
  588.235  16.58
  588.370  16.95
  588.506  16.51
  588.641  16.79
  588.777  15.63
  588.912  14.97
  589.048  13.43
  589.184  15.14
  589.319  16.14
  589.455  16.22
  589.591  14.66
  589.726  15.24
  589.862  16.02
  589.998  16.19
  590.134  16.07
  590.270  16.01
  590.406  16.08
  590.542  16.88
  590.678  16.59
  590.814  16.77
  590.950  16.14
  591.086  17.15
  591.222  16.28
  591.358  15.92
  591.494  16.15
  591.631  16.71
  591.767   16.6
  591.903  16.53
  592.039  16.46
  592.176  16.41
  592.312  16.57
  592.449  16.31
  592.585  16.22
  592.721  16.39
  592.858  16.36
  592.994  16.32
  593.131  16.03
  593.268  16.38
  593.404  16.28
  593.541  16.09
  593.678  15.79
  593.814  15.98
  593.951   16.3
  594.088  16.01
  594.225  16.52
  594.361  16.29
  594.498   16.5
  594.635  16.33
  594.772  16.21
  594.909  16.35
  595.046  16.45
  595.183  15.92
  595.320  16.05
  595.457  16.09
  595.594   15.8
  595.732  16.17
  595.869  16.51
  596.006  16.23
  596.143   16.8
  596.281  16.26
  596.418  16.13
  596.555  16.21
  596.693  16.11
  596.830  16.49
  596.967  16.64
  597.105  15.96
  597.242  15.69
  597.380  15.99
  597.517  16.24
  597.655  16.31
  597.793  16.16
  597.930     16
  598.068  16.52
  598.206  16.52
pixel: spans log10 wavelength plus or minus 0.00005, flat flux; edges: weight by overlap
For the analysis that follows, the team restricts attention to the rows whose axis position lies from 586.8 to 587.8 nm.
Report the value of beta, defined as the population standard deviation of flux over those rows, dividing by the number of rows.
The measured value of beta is 0.21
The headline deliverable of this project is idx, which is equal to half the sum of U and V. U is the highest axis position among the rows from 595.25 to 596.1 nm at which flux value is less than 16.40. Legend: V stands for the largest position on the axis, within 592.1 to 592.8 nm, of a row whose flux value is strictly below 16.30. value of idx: 594.30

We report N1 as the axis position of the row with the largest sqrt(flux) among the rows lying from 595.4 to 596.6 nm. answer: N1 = 596.143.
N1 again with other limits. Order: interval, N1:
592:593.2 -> 592.312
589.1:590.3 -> 589.455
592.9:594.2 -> 593.268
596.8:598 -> 596.967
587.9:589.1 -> 588.370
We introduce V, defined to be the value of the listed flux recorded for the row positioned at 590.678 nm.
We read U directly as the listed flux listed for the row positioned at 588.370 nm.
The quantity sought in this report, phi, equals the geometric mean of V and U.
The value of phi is 16.8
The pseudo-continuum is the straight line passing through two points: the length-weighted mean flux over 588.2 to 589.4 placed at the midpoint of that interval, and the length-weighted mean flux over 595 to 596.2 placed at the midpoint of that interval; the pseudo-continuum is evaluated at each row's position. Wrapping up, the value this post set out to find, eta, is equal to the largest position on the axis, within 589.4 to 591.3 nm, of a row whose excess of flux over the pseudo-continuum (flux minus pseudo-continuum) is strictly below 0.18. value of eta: 590.270 nm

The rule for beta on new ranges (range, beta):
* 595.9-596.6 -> 0.24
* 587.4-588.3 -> 0.27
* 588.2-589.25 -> 1.13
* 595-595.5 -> 0.20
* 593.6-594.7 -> 0.24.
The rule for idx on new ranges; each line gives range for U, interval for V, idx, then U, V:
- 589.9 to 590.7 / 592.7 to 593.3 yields 591.77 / 590.406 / 593.131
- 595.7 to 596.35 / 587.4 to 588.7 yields 591.99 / 596.281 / 587.693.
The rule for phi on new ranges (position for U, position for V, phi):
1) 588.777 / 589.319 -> 15.9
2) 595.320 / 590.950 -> 16.1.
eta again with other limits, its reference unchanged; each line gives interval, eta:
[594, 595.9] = 595.732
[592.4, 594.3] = 594.088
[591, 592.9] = 591.358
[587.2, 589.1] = 589.048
